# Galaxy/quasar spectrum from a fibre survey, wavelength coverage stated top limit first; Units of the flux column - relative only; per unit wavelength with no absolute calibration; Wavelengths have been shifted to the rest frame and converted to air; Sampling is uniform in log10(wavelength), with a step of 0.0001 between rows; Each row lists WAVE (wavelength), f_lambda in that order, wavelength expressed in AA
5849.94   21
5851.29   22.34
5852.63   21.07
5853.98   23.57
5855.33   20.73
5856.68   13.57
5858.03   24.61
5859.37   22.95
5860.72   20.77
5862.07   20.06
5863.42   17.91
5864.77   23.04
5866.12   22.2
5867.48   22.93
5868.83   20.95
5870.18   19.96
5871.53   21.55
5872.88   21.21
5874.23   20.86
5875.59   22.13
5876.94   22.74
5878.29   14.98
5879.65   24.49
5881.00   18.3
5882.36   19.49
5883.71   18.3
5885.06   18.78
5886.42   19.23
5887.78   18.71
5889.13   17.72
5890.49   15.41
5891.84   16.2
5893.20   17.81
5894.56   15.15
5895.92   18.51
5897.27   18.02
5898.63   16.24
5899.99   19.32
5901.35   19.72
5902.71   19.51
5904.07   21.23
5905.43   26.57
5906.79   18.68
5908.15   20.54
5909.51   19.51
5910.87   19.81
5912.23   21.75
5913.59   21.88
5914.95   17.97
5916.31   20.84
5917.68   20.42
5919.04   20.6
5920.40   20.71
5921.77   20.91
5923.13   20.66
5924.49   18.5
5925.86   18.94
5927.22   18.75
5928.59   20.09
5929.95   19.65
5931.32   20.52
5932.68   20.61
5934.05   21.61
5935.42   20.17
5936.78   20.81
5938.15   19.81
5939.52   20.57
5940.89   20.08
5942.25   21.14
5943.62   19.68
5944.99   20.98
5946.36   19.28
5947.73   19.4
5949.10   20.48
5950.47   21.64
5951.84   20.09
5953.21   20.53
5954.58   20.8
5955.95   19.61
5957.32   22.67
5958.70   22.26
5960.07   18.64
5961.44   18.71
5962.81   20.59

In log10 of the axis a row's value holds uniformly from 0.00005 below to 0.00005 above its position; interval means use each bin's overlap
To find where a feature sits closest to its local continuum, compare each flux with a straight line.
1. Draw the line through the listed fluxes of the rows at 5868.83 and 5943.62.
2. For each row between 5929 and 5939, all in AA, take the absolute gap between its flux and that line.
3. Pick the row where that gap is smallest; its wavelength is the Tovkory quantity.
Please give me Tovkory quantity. 5938.15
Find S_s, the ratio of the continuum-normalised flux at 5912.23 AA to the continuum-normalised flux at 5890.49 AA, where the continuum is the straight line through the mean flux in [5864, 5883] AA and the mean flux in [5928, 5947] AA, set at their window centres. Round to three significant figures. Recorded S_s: 1.43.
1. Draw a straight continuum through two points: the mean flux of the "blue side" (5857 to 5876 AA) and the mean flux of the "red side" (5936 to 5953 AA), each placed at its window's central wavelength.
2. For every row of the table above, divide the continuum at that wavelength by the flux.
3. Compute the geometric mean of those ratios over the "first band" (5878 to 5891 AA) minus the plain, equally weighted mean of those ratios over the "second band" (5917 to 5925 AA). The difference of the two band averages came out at 0.13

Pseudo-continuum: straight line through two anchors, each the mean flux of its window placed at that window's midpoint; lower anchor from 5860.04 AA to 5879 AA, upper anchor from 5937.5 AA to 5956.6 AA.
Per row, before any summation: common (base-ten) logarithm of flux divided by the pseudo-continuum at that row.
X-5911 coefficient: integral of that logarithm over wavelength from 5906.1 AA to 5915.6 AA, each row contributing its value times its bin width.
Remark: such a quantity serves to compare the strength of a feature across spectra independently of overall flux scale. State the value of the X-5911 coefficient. -0.11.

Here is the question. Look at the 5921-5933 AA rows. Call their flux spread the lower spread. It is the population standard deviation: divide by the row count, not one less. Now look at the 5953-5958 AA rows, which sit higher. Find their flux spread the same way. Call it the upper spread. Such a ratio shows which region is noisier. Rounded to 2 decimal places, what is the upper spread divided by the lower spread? 1.28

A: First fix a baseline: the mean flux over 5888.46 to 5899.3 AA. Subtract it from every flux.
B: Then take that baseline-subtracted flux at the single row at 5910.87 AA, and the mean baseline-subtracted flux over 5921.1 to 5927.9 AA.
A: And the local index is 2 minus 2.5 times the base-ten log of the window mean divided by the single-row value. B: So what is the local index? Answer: 2.10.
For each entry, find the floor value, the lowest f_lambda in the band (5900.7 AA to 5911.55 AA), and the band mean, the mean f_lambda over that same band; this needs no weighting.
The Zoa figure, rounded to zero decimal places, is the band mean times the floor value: 387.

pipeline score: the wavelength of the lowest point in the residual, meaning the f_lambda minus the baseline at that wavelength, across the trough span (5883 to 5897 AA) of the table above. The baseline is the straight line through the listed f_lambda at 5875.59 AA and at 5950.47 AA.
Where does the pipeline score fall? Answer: 5894.56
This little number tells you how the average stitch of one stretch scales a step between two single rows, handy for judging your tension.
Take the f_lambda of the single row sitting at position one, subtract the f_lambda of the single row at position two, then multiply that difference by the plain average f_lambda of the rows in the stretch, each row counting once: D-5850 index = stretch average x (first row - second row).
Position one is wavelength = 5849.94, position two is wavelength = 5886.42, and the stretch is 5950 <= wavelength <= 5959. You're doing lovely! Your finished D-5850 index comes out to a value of 37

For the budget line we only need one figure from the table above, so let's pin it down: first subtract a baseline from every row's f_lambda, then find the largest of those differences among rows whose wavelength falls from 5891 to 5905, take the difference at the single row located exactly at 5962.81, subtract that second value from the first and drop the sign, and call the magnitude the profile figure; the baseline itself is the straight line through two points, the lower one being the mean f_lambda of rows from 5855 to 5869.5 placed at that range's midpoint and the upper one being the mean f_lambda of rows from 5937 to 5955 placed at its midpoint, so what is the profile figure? 0.3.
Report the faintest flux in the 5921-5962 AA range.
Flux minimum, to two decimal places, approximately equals 18.50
